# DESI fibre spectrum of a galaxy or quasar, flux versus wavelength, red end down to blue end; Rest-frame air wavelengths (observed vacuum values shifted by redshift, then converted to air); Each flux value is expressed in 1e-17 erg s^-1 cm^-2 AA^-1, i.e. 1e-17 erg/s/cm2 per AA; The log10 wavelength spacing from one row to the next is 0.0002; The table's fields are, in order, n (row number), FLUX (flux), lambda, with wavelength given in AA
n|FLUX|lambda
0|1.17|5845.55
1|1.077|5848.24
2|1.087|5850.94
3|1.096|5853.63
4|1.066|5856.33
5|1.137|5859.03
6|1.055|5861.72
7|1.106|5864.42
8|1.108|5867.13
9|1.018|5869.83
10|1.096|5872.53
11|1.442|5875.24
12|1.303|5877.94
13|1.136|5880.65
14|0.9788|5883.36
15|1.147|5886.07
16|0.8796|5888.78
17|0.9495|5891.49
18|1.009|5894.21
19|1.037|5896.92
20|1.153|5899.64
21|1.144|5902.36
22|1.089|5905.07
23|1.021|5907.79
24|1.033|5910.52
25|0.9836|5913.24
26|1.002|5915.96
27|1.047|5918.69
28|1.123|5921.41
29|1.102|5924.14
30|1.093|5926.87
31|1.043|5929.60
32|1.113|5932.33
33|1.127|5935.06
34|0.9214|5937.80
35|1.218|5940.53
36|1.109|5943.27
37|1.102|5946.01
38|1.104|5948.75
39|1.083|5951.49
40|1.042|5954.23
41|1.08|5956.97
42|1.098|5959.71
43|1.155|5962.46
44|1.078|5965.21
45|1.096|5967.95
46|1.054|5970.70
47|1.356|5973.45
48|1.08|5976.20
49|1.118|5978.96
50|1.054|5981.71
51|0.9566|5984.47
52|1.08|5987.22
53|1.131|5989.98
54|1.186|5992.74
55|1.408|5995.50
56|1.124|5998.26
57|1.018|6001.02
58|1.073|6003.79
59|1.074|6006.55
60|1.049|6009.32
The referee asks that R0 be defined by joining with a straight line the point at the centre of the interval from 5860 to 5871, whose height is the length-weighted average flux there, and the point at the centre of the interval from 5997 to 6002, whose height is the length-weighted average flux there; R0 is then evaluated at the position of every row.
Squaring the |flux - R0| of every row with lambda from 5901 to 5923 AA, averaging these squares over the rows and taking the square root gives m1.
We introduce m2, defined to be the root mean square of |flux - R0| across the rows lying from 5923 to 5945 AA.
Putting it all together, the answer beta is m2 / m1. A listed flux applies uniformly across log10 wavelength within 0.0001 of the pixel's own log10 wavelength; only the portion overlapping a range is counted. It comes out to 1.4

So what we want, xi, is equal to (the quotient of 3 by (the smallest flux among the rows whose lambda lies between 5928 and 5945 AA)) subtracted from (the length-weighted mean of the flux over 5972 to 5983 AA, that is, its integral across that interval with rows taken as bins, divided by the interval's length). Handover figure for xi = -2.1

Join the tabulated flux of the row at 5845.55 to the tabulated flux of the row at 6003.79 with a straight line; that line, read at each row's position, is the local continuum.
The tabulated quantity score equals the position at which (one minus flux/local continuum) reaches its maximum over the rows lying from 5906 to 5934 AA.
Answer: 5913.24 AA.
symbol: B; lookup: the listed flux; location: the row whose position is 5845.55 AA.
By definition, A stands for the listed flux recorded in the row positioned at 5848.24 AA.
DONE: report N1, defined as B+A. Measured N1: 2.25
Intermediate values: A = 1.077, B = 1.17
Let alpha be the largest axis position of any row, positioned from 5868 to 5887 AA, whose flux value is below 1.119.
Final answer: 5883.36 AA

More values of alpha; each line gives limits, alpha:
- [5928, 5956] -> 5954.23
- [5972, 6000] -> 5987.22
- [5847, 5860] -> 5856.33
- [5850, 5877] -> 5872.53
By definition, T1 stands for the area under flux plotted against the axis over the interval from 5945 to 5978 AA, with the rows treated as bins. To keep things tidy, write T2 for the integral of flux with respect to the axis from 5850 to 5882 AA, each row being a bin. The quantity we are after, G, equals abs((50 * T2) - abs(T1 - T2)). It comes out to 1821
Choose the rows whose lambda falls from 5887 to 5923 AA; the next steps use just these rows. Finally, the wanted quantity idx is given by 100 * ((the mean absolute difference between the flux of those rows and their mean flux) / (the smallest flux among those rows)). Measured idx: 6.6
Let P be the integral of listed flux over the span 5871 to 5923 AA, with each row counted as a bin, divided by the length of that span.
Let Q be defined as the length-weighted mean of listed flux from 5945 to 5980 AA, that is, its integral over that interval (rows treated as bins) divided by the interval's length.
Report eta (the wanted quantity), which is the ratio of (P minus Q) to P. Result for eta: -0.03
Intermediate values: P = 1.08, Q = 1.11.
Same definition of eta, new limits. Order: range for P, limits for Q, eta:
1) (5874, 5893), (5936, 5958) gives 0.03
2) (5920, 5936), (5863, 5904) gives 0.00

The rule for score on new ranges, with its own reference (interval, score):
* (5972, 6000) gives 5984.47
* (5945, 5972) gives 5954.23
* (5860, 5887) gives 5883.36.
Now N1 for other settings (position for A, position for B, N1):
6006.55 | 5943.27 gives 2.18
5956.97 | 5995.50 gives 2.49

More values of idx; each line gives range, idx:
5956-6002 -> 7.7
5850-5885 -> 8.1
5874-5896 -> 17.2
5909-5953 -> 5.7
